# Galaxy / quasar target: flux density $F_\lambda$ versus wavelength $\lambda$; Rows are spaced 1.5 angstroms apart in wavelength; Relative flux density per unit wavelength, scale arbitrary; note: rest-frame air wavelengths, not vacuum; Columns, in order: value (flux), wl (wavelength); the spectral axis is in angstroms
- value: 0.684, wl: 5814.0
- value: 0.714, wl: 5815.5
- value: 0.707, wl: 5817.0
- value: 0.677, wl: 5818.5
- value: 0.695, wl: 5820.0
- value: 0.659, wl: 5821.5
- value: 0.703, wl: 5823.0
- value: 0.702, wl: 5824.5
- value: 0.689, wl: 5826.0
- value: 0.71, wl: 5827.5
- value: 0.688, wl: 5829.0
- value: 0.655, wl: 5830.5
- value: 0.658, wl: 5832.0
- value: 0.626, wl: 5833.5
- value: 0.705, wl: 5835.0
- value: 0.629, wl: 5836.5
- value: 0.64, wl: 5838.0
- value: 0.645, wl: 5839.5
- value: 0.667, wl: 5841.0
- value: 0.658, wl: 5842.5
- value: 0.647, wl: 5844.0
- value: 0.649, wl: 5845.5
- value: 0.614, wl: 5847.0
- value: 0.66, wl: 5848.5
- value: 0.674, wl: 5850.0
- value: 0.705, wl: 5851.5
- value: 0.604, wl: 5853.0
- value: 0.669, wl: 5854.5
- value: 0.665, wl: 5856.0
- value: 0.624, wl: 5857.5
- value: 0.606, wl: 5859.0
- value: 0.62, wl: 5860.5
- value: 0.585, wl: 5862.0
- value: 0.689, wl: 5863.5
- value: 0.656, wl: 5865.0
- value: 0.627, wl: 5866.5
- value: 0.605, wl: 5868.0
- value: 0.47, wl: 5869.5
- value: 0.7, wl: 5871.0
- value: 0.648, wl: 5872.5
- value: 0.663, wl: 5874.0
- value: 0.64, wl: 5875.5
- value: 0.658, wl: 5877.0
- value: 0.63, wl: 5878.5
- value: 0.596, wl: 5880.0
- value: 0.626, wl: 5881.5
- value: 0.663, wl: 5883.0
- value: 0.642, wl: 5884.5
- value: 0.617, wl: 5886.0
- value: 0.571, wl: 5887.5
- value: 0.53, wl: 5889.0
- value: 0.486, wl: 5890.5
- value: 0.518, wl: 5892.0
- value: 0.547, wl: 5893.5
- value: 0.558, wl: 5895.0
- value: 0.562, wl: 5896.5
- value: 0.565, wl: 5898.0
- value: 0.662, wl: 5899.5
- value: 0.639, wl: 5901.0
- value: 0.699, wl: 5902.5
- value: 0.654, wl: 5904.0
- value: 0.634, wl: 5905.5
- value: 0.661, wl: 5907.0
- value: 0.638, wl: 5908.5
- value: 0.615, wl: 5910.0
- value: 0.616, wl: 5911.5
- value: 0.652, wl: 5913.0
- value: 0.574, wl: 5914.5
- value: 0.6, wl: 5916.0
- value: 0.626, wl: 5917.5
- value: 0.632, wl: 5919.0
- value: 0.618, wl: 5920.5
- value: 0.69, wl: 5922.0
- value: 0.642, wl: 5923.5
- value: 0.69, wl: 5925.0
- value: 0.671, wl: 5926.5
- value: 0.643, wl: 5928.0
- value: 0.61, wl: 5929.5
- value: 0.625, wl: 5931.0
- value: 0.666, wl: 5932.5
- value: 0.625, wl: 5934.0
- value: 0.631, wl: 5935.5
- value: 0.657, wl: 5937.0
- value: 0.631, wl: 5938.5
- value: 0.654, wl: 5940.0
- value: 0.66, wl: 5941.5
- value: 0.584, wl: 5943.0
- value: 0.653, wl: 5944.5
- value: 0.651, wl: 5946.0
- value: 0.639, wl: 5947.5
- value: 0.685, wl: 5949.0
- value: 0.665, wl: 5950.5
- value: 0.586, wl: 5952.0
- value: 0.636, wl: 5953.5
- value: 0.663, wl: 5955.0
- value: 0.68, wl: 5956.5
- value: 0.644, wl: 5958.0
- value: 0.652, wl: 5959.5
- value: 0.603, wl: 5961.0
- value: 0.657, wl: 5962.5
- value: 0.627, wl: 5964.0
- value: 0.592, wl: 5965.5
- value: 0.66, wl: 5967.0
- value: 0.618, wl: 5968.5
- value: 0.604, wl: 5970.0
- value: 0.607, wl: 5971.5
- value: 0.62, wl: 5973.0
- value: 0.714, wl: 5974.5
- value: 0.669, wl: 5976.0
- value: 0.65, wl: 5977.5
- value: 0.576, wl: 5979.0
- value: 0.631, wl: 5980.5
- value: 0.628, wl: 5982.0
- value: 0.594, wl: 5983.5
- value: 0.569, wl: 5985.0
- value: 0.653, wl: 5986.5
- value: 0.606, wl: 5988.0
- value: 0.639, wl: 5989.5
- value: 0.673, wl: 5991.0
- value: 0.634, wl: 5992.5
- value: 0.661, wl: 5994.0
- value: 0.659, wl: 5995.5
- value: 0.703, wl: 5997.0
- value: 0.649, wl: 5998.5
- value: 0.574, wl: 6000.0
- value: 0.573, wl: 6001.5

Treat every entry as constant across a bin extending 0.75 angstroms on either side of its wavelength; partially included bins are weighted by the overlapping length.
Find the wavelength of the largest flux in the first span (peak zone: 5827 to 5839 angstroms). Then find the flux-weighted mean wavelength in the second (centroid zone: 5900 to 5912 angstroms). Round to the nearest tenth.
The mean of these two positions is 5866.8 angstroms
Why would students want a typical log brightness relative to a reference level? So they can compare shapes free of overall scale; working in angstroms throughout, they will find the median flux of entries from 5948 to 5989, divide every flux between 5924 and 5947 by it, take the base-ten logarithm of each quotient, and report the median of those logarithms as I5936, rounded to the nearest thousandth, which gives 0.014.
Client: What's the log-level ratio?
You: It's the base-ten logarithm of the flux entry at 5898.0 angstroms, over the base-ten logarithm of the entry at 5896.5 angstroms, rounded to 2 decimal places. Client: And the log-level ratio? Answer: 0.99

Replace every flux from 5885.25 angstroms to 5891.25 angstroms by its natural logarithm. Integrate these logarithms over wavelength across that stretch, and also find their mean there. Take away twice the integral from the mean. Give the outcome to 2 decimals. 6.60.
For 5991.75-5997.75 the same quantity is 4.51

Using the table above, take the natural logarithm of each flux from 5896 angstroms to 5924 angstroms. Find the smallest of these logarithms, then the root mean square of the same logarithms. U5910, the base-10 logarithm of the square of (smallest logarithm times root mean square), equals -1.14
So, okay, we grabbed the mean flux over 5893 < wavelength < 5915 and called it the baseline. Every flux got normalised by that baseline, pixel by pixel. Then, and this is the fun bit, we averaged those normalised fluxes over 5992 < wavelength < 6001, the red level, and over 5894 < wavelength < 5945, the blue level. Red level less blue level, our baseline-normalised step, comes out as 0.02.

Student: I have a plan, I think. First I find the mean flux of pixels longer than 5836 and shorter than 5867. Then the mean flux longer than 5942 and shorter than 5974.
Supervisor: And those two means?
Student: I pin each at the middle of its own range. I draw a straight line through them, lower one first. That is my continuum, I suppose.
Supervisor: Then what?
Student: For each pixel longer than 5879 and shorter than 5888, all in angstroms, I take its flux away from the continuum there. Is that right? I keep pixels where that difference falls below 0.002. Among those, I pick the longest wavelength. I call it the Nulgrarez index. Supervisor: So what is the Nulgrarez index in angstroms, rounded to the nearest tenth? 5884.5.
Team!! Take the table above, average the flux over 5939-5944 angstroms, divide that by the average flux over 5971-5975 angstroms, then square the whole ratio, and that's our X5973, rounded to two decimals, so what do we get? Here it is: 0.96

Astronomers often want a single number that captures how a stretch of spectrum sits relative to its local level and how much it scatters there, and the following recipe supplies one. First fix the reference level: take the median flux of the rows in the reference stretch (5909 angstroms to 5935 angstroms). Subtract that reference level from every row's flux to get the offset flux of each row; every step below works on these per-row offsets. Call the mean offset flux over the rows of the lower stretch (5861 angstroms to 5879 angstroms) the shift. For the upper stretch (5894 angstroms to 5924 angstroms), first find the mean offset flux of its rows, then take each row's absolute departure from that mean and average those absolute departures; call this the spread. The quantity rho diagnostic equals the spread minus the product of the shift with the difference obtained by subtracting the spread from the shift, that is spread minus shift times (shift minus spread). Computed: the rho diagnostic 0.031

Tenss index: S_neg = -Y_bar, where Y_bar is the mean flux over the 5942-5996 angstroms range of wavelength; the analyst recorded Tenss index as -0.636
